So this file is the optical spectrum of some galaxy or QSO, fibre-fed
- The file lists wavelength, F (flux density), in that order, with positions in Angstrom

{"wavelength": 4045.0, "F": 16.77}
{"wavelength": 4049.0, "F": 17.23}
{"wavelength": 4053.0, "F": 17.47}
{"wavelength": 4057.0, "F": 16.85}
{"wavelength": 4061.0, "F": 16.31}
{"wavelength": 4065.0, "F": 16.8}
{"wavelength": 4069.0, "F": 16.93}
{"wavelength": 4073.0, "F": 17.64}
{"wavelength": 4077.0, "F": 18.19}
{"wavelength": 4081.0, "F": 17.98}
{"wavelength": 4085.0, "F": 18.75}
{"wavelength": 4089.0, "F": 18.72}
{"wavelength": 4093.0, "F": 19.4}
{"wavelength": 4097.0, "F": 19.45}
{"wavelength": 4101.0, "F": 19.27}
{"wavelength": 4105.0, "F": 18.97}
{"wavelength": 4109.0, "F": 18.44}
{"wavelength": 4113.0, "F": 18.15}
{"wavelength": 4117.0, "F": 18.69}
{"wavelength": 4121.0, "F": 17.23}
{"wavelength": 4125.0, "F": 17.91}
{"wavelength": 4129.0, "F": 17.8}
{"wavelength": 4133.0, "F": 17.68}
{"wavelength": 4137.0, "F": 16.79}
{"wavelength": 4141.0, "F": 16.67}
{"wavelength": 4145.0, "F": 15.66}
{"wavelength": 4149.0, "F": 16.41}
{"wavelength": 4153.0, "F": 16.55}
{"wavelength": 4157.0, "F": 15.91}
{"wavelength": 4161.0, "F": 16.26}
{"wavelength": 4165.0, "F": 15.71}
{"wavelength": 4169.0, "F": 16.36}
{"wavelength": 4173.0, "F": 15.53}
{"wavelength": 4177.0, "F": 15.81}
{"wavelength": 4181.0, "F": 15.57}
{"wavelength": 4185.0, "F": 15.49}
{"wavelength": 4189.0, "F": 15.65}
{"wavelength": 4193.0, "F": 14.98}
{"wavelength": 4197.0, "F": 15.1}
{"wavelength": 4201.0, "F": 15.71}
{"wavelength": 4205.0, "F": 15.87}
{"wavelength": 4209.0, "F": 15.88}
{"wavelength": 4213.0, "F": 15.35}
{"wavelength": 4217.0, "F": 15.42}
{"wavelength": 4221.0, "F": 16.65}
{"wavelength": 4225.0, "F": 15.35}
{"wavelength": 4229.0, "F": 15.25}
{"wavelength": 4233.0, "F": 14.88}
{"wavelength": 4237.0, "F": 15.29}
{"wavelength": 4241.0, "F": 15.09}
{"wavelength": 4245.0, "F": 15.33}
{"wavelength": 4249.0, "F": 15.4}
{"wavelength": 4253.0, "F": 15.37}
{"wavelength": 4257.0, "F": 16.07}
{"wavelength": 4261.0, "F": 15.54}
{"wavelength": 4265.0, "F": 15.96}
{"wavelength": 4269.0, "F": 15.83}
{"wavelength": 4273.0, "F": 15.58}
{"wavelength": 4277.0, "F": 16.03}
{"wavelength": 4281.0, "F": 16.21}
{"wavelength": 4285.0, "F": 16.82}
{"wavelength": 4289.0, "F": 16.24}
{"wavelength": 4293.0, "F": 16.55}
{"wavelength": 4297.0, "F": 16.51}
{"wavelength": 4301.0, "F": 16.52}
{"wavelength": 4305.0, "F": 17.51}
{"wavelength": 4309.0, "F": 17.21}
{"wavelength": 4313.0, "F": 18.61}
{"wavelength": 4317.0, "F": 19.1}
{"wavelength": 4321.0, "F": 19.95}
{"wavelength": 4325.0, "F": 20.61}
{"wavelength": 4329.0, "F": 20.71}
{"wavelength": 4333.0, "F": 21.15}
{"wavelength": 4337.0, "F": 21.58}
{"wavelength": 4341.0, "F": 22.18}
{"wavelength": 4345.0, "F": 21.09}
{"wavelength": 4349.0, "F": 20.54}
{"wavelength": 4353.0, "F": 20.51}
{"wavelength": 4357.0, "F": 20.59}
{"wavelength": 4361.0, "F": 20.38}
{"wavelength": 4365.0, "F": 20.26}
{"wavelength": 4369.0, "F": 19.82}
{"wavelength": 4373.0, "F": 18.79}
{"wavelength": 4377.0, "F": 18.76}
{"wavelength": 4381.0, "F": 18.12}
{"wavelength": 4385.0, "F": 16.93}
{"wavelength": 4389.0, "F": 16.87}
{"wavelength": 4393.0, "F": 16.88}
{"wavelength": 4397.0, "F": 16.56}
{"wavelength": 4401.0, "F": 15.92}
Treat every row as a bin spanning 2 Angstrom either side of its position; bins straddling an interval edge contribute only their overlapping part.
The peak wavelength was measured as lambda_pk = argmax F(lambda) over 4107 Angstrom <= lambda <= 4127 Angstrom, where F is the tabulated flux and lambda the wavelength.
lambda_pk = 4117.0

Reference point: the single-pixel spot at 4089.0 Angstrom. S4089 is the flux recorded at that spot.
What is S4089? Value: 18.72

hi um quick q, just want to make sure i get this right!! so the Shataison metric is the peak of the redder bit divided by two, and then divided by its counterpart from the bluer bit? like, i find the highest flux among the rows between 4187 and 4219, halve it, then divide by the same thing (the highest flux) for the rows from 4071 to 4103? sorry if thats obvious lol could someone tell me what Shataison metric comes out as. 0.41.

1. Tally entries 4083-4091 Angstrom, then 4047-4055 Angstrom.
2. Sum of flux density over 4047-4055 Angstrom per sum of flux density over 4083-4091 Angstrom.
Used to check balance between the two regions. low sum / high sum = 0.93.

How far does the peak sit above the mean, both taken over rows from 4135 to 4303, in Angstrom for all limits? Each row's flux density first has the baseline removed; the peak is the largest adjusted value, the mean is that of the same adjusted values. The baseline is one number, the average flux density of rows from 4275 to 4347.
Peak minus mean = 1.0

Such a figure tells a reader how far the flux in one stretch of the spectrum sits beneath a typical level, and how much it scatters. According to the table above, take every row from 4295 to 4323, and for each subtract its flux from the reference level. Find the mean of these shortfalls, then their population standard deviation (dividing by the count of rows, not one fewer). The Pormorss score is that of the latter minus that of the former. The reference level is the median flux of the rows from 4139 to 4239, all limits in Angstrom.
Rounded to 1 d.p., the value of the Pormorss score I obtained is 3.5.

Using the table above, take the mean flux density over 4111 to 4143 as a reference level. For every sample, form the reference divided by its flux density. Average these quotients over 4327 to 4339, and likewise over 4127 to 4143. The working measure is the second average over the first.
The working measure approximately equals 1.23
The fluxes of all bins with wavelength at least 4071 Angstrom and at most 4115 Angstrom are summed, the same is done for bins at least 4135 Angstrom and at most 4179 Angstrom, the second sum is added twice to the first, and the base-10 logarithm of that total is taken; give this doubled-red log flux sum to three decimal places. 2.748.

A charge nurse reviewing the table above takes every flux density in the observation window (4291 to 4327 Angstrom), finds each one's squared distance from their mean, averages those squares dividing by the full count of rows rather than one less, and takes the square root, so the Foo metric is 1.5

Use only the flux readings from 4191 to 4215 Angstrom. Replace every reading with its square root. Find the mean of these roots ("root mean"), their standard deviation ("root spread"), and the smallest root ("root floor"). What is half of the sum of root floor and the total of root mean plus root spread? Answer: 3.93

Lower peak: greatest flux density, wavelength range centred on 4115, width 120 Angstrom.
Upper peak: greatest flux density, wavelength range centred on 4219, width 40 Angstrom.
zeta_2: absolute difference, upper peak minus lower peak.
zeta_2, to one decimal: 2.8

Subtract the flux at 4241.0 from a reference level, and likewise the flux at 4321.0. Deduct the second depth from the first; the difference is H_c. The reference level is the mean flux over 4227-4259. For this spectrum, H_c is 4.9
